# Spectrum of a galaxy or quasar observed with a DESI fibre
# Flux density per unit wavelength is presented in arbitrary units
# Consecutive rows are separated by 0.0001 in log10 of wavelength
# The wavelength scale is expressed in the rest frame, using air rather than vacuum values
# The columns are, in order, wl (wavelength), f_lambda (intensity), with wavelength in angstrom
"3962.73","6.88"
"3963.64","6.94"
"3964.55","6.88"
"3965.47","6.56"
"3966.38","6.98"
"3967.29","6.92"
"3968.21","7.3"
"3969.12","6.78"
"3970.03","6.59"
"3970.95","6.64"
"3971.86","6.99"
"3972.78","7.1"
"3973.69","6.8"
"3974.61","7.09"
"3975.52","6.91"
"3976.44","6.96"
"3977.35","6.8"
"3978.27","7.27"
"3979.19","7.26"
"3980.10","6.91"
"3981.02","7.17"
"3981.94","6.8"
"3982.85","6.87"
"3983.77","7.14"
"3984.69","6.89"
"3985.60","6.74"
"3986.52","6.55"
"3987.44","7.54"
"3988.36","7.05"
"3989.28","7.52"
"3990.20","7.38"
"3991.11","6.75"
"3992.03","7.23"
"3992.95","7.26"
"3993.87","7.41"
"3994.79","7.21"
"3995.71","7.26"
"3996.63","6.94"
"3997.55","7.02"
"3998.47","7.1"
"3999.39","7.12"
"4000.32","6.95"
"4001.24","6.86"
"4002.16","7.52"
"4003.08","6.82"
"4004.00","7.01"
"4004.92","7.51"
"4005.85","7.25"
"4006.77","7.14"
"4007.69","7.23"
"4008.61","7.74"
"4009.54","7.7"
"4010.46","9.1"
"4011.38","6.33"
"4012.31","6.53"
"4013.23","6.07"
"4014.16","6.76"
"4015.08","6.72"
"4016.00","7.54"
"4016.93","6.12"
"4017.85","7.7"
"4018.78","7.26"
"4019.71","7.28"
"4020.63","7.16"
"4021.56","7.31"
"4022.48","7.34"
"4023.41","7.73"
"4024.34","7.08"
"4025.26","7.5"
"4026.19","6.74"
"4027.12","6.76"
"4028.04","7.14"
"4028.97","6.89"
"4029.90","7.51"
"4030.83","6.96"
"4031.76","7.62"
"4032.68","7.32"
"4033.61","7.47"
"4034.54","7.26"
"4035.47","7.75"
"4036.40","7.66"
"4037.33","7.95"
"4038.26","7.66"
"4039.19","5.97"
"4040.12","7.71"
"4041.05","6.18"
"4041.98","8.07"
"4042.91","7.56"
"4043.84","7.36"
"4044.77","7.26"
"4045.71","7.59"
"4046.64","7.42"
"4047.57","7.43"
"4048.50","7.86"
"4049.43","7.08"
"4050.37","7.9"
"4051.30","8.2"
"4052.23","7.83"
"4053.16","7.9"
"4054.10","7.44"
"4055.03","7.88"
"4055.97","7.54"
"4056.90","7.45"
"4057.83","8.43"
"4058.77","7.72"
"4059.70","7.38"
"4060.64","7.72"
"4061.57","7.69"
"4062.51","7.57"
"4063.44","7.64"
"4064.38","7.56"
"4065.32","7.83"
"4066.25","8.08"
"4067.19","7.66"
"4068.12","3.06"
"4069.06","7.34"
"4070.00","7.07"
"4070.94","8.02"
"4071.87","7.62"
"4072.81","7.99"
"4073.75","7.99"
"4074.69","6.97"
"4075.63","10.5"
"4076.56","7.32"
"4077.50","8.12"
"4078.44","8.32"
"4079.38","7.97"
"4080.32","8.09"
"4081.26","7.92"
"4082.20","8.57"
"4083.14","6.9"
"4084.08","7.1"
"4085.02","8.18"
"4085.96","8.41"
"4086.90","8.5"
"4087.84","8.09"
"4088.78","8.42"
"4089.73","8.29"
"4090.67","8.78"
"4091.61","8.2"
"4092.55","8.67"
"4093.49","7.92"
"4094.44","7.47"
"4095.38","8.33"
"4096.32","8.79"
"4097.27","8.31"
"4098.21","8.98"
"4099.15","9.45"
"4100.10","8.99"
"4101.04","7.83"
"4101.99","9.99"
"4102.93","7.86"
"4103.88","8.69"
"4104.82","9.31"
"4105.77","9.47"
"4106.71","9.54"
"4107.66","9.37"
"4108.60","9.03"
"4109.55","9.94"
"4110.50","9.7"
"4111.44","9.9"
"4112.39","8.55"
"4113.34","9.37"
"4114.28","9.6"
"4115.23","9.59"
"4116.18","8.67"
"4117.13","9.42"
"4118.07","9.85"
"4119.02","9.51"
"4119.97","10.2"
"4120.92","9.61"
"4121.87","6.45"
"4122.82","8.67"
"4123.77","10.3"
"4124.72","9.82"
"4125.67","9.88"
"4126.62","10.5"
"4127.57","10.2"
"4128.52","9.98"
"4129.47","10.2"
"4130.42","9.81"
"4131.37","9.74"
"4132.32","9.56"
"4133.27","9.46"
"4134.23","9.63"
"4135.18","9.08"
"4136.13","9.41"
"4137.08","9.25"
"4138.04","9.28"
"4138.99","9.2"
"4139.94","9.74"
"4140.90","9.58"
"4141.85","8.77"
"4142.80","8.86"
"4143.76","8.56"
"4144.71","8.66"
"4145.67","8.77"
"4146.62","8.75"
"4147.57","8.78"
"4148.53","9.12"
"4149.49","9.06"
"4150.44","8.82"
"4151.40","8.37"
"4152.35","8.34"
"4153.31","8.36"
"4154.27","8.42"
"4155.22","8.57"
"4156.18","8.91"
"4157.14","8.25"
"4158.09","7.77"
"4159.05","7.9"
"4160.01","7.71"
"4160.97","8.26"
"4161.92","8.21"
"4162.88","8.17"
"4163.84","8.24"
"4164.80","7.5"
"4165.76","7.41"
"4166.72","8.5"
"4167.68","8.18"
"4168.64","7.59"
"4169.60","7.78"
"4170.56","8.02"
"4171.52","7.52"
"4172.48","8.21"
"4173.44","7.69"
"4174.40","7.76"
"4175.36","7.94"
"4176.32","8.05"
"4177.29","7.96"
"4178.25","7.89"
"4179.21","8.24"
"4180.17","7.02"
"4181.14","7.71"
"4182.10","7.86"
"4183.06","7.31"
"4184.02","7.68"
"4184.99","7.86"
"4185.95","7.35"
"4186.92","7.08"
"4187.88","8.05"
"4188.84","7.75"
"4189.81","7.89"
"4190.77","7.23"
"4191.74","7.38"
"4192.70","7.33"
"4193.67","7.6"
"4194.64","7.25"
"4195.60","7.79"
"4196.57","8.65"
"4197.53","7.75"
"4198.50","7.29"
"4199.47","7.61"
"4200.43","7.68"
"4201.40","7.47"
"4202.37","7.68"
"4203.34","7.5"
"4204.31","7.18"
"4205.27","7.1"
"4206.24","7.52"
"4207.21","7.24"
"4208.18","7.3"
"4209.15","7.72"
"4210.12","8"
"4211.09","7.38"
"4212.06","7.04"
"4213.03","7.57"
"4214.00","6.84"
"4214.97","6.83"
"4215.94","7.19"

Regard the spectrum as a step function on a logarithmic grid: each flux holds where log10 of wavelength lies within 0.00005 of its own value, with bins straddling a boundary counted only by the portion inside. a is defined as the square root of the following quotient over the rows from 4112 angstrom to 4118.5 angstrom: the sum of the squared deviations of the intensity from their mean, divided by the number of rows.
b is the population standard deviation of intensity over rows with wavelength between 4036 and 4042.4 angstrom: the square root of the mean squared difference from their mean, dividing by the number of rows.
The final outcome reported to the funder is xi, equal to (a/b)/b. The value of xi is 0.7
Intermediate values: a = 0.5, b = 0.80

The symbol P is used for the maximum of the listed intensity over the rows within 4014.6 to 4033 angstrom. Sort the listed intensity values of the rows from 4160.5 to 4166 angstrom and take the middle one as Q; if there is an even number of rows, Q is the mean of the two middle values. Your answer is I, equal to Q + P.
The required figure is 15.9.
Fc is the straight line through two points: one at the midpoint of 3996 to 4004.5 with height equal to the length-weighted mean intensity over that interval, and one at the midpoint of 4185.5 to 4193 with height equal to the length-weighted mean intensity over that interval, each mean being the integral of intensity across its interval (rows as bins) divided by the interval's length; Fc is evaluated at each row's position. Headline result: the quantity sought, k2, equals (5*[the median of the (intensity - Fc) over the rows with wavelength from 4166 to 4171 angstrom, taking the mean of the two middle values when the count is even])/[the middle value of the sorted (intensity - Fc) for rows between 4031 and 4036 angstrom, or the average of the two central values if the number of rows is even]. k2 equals 8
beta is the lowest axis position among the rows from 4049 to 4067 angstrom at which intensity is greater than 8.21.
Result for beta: 4057.83 angstrom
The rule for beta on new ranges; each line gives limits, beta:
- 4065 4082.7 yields 4075.63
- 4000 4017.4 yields 4010.46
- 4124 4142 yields 4124.72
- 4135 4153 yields 4135.18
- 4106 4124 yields 4106.71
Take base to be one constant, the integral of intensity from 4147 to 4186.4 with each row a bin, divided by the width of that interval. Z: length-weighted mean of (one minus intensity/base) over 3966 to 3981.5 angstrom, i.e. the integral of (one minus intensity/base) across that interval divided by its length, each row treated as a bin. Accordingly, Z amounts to 0.135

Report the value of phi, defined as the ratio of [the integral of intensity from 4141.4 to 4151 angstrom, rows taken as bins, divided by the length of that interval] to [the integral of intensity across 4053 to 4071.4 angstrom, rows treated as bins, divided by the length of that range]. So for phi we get 1.18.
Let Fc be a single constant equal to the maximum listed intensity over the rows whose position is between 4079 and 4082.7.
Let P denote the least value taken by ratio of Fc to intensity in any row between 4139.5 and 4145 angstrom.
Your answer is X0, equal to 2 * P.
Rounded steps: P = 0.88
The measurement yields 1.76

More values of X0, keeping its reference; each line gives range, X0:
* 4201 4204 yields 2.23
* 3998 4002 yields 2.41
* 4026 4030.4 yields 2.28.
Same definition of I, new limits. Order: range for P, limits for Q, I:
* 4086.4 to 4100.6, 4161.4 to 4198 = 17.2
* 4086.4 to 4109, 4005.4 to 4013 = 17.2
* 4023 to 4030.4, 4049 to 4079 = 15.4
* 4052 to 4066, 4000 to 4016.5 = 15.5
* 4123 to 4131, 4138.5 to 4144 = 19.5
